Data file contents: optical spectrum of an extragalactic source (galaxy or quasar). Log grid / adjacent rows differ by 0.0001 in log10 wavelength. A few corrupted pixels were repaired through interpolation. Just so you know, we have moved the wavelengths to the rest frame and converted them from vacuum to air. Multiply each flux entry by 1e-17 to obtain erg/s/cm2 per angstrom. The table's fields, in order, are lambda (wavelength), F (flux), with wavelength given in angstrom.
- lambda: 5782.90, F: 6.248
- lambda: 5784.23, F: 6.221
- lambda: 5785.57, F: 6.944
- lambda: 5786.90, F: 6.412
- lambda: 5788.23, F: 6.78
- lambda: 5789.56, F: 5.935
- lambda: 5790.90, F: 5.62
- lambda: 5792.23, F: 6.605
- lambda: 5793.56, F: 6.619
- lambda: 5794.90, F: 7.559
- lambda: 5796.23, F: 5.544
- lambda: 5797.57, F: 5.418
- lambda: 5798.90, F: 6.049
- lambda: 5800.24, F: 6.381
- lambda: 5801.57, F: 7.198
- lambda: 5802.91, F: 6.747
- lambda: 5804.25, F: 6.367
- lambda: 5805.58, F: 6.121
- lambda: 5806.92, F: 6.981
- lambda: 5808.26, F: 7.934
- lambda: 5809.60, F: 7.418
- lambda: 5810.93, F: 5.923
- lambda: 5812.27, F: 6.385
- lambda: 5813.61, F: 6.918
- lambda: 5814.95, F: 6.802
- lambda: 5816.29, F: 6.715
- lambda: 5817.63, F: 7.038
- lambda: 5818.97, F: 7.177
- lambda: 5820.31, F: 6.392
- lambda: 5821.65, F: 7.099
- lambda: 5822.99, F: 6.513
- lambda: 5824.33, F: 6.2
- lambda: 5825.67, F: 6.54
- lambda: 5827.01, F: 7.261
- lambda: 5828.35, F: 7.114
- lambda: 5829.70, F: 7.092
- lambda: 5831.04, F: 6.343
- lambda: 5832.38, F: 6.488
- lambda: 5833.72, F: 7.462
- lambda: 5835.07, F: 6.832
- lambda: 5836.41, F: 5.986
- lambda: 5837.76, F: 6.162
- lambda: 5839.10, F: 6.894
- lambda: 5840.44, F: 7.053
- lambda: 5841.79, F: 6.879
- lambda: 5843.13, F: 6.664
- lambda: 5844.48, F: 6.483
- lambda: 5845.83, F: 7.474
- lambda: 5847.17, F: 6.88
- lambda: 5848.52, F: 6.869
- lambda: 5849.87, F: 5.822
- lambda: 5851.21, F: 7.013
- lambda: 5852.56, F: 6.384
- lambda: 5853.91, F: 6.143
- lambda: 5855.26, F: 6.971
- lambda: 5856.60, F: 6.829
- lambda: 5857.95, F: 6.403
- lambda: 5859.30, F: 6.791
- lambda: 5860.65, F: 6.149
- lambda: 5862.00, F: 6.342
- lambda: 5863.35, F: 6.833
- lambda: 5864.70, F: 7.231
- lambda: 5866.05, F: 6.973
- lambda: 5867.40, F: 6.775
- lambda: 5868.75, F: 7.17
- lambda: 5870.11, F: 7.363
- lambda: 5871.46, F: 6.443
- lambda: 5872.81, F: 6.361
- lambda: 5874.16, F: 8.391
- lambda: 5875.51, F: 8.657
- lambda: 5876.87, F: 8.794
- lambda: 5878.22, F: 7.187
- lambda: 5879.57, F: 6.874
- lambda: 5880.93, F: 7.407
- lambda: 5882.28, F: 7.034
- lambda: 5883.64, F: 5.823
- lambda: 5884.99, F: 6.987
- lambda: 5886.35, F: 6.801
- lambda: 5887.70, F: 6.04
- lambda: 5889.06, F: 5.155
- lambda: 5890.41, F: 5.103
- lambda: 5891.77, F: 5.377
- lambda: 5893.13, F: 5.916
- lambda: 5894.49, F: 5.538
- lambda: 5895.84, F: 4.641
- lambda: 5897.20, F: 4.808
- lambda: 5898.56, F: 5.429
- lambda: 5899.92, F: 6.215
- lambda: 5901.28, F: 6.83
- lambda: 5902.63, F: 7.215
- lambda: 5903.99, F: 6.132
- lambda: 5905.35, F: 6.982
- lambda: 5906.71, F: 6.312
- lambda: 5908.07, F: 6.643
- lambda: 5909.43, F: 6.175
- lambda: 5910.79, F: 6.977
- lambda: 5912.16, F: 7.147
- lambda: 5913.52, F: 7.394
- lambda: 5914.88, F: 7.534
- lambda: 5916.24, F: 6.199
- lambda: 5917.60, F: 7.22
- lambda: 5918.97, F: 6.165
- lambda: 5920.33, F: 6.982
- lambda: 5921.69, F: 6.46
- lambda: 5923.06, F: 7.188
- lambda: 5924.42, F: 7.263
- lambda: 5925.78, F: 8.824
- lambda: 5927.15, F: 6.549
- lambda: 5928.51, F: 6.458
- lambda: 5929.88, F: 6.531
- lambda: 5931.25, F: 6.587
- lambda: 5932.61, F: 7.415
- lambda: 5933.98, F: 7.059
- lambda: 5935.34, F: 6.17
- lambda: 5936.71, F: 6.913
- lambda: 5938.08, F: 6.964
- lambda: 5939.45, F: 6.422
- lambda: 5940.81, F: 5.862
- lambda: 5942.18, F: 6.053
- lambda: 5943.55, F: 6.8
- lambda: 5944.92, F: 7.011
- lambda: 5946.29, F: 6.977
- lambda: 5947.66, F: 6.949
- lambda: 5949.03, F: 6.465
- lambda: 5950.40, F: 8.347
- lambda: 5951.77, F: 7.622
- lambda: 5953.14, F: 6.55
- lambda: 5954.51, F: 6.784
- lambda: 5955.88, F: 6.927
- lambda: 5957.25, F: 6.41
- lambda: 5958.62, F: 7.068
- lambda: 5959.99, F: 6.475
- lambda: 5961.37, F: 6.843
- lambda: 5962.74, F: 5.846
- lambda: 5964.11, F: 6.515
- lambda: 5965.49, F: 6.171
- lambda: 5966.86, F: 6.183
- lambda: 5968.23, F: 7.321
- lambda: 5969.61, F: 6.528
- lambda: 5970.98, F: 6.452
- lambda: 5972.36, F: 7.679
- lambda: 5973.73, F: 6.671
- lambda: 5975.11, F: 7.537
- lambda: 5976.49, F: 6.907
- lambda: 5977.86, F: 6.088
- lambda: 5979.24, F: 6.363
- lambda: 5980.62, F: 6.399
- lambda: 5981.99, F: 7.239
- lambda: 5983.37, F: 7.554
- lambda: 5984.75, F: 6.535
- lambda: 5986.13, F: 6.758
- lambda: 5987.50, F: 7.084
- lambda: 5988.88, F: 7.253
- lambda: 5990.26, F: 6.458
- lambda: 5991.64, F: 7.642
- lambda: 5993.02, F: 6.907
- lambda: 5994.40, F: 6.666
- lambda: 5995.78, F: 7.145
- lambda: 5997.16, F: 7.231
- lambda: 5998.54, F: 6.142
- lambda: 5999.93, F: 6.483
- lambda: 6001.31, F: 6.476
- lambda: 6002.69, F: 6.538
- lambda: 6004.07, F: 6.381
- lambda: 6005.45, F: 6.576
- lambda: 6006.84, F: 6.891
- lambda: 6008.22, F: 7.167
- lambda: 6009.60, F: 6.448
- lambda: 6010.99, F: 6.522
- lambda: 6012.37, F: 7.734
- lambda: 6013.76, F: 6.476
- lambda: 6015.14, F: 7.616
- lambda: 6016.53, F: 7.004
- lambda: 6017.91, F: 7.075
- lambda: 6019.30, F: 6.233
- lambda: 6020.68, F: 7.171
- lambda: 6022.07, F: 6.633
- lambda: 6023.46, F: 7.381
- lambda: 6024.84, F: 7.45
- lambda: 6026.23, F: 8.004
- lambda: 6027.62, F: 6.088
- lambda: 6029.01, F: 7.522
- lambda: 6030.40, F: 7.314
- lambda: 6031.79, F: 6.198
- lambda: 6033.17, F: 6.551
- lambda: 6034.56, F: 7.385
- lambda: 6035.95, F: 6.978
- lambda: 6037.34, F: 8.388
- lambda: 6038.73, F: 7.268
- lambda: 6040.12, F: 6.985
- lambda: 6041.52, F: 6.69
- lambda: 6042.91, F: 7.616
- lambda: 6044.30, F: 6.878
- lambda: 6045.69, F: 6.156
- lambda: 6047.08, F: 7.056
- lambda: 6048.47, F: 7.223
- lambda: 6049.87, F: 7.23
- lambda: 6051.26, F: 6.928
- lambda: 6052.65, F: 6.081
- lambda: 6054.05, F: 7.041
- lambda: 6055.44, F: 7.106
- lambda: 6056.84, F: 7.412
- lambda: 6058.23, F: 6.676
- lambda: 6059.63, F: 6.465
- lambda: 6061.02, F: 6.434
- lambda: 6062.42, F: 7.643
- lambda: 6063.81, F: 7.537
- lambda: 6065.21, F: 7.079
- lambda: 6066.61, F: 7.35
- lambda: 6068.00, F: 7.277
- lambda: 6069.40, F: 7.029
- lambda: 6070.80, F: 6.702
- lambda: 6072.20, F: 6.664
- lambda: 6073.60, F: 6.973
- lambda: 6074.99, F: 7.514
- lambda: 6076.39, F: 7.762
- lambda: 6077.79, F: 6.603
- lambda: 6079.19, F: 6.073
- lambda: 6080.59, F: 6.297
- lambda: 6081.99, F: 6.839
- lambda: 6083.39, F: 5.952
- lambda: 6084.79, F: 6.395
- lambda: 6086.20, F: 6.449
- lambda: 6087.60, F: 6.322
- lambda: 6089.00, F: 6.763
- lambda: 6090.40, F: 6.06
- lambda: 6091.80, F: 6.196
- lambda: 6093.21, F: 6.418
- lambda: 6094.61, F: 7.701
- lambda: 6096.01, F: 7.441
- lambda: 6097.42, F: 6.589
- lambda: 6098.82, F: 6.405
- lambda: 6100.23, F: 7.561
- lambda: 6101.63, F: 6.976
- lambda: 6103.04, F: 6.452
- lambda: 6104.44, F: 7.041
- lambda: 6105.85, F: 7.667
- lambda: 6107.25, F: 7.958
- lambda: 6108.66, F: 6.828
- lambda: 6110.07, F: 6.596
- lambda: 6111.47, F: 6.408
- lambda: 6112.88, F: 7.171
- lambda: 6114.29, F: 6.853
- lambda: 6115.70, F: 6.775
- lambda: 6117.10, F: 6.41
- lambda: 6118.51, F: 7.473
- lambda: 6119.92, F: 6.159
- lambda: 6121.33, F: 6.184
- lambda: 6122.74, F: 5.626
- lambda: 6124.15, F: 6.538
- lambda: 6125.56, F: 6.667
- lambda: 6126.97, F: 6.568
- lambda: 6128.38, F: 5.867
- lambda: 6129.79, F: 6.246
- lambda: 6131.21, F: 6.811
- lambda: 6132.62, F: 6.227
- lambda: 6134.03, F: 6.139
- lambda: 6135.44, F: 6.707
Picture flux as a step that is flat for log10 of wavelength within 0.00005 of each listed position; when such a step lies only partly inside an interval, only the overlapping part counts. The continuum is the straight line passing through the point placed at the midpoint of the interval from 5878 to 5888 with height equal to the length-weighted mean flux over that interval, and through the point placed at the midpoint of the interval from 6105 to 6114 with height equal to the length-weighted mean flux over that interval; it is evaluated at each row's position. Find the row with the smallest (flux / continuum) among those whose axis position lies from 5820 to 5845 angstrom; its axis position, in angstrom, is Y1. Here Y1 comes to 5836.41 angstrom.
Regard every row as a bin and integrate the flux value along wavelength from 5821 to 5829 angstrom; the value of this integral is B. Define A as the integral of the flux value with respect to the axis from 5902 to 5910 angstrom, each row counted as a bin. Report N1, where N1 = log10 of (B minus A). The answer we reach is 0.23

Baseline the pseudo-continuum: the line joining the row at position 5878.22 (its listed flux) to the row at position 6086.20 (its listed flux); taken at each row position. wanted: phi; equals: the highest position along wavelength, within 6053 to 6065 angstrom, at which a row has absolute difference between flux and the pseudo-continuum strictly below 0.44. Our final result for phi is 6061.02 angstrom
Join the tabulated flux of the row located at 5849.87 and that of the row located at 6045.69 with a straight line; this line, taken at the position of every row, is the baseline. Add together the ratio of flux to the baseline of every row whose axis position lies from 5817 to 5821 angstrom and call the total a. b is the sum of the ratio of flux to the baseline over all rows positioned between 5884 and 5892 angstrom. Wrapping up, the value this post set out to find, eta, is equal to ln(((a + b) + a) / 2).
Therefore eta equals 1.88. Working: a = 3.6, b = 6.0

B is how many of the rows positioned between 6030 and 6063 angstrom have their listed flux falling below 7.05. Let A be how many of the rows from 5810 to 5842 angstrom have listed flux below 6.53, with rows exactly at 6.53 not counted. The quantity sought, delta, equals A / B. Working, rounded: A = 9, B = 13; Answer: 0.69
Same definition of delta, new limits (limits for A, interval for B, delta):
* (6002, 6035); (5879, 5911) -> 0.32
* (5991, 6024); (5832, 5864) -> 0.38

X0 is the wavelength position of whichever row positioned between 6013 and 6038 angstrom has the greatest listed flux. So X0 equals 6037.34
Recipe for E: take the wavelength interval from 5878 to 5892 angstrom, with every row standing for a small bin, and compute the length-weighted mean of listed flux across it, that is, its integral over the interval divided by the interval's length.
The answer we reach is 6.35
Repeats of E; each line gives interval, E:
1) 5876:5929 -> 6.57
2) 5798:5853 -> 6.73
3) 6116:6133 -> 6.41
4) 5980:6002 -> 6.88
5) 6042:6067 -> 6.99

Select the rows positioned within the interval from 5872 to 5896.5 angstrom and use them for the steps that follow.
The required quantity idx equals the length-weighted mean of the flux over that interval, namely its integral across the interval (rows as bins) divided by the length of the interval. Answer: 6.56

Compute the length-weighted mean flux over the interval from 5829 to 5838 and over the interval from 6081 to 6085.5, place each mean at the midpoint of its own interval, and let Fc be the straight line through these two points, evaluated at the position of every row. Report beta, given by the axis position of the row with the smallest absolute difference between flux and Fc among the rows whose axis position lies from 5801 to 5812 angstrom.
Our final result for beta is 5802.91 angstrom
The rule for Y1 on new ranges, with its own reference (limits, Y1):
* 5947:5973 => 5962.74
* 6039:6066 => 6052.65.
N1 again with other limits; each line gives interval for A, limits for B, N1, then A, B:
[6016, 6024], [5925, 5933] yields 0.06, 55.2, 56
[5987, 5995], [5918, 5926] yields -0.37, 56.0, 56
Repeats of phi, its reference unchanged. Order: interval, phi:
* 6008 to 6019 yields 6017.91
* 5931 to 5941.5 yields 5938.08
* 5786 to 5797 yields 5794.90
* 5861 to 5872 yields 5870.11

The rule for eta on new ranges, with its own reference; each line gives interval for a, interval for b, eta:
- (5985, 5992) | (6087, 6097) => 2.26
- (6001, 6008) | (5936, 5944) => 2.16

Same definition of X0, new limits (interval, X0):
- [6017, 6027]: 6026.23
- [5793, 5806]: 5794.90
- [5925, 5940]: 5925.78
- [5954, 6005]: 5972.36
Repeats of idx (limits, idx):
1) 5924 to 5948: 6.81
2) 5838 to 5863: 6.66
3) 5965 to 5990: 6.82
